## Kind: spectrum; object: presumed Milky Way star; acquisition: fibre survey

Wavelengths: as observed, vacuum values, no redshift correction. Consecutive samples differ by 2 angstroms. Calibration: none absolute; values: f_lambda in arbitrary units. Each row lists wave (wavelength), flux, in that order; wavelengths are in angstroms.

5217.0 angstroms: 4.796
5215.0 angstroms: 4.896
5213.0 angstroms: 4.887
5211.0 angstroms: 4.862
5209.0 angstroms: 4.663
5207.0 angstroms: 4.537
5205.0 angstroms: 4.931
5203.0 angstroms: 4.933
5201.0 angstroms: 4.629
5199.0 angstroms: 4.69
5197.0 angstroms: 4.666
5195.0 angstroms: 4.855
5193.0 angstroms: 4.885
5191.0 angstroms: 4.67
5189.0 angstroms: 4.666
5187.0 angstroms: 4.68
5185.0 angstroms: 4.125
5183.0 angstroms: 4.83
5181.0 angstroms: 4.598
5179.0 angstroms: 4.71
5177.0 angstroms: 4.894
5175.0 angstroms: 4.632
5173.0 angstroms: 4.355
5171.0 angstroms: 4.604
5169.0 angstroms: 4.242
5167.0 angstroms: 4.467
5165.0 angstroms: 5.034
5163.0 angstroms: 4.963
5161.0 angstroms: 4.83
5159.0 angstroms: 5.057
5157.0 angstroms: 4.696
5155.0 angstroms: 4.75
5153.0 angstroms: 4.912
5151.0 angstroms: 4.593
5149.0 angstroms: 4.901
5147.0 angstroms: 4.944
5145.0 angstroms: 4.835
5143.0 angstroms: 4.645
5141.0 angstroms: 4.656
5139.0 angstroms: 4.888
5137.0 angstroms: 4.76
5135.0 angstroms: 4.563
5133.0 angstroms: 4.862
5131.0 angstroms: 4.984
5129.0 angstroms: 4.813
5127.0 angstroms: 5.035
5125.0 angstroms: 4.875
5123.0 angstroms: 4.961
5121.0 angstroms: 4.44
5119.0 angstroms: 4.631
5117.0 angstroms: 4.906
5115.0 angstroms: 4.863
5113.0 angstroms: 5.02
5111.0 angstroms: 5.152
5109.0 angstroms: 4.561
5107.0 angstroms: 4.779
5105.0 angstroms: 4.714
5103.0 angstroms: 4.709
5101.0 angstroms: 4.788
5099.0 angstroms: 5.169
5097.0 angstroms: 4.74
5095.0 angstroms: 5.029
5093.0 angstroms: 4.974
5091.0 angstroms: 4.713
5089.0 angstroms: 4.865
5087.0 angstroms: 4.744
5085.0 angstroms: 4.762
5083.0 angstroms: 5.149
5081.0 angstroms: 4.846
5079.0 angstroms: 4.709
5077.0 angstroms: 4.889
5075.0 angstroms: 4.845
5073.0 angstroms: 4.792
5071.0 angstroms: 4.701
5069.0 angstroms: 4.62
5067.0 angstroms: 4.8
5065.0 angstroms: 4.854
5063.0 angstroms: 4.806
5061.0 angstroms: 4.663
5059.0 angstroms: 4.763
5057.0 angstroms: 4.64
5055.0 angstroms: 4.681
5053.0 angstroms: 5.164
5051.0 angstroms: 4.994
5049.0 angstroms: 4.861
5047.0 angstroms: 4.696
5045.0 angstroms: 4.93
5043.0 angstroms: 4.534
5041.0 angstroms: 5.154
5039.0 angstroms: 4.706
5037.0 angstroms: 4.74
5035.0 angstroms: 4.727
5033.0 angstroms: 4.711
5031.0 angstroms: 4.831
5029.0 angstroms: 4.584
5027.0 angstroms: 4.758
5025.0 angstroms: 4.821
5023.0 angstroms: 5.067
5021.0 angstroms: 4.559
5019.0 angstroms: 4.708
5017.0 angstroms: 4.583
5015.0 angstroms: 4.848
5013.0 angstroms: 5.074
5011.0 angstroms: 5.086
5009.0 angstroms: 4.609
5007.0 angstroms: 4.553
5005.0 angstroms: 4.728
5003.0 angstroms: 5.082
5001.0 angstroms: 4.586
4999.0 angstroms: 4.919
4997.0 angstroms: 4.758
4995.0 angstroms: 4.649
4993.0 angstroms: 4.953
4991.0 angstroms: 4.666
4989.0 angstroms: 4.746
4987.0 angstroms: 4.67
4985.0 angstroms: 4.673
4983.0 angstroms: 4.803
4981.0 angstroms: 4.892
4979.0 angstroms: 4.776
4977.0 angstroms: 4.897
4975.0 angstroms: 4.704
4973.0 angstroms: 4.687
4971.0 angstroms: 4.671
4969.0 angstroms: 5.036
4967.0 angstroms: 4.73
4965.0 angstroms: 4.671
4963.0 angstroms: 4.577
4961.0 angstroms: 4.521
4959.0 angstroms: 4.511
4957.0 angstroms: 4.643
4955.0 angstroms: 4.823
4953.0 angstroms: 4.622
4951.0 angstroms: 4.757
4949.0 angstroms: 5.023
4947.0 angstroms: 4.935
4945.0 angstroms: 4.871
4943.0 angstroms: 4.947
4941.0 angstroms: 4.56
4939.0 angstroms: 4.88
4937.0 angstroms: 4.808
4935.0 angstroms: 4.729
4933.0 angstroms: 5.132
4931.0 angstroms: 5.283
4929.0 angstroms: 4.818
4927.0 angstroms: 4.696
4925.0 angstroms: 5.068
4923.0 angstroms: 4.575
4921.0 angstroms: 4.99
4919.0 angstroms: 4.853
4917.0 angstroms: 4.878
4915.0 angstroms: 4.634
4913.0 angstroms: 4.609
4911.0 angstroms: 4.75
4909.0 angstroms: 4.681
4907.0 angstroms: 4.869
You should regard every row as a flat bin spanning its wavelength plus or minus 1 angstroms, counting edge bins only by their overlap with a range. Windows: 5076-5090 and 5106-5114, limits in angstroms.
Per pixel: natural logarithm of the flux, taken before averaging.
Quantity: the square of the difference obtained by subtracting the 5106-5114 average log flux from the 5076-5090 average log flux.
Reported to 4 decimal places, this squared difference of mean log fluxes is 0.0000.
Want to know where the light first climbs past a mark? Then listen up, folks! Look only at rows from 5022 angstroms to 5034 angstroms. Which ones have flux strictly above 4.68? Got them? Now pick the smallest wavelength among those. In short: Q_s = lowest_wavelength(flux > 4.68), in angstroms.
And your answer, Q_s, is 5023.0 angstroms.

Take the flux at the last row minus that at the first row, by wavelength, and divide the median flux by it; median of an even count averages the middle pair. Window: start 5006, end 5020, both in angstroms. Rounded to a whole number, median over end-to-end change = 30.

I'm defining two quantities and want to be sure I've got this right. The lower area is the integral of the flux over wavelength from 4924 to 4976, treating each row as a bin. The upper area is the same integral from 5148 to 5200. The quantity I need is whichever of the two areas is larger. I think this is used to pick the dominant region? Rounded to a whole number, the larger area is 249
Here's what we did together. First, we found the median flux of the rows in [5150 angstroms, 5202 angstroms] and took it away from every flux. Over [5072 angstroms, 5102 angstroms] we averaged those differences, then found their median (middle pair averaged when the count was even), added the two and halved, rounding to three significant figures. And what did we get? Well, 0.171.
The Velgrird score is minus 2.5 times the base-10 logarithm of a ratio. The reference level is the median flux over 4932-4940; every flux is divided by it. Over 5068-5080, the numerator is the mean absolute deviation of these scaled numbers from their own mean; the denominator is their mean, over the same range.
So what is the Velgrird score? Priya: 4.4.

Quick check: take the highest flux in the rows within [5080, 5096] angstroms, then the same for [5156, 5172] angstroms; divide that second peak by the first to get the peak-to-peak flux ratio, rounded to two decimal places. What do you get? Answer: 0.98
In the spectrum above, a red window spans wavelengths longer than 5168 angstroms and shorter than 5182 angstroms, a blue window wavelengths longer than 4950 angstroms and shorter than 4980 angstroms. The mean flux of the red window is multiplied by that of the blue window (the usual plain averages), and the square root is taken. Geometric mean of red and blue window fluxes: 4.64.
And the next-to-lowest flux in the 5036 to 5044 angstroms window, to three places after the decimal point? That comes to 4.706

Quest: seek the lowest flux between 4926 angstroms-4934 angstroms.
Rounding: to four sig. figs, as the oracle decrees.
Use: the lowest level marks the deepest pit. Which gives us 4.696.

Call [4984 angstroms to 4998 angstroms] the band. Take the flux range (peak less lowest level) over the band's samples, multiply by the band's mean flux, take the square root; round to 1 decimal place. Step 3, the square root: 1.2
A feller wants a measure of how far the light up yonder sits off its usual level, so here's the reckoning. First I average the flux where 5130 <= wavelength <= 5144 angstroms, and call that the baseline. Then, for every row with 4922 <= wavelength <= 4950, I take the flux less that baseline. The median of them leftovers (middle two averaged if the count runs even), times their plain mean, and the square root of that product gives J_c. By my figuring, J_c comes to 0.112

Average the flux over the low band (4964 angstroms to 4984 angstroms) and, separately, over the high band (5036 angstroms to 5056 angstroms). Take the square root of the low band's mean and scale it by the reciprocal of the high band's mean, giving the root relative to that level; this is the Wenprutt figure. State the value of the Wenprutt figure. 0.451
